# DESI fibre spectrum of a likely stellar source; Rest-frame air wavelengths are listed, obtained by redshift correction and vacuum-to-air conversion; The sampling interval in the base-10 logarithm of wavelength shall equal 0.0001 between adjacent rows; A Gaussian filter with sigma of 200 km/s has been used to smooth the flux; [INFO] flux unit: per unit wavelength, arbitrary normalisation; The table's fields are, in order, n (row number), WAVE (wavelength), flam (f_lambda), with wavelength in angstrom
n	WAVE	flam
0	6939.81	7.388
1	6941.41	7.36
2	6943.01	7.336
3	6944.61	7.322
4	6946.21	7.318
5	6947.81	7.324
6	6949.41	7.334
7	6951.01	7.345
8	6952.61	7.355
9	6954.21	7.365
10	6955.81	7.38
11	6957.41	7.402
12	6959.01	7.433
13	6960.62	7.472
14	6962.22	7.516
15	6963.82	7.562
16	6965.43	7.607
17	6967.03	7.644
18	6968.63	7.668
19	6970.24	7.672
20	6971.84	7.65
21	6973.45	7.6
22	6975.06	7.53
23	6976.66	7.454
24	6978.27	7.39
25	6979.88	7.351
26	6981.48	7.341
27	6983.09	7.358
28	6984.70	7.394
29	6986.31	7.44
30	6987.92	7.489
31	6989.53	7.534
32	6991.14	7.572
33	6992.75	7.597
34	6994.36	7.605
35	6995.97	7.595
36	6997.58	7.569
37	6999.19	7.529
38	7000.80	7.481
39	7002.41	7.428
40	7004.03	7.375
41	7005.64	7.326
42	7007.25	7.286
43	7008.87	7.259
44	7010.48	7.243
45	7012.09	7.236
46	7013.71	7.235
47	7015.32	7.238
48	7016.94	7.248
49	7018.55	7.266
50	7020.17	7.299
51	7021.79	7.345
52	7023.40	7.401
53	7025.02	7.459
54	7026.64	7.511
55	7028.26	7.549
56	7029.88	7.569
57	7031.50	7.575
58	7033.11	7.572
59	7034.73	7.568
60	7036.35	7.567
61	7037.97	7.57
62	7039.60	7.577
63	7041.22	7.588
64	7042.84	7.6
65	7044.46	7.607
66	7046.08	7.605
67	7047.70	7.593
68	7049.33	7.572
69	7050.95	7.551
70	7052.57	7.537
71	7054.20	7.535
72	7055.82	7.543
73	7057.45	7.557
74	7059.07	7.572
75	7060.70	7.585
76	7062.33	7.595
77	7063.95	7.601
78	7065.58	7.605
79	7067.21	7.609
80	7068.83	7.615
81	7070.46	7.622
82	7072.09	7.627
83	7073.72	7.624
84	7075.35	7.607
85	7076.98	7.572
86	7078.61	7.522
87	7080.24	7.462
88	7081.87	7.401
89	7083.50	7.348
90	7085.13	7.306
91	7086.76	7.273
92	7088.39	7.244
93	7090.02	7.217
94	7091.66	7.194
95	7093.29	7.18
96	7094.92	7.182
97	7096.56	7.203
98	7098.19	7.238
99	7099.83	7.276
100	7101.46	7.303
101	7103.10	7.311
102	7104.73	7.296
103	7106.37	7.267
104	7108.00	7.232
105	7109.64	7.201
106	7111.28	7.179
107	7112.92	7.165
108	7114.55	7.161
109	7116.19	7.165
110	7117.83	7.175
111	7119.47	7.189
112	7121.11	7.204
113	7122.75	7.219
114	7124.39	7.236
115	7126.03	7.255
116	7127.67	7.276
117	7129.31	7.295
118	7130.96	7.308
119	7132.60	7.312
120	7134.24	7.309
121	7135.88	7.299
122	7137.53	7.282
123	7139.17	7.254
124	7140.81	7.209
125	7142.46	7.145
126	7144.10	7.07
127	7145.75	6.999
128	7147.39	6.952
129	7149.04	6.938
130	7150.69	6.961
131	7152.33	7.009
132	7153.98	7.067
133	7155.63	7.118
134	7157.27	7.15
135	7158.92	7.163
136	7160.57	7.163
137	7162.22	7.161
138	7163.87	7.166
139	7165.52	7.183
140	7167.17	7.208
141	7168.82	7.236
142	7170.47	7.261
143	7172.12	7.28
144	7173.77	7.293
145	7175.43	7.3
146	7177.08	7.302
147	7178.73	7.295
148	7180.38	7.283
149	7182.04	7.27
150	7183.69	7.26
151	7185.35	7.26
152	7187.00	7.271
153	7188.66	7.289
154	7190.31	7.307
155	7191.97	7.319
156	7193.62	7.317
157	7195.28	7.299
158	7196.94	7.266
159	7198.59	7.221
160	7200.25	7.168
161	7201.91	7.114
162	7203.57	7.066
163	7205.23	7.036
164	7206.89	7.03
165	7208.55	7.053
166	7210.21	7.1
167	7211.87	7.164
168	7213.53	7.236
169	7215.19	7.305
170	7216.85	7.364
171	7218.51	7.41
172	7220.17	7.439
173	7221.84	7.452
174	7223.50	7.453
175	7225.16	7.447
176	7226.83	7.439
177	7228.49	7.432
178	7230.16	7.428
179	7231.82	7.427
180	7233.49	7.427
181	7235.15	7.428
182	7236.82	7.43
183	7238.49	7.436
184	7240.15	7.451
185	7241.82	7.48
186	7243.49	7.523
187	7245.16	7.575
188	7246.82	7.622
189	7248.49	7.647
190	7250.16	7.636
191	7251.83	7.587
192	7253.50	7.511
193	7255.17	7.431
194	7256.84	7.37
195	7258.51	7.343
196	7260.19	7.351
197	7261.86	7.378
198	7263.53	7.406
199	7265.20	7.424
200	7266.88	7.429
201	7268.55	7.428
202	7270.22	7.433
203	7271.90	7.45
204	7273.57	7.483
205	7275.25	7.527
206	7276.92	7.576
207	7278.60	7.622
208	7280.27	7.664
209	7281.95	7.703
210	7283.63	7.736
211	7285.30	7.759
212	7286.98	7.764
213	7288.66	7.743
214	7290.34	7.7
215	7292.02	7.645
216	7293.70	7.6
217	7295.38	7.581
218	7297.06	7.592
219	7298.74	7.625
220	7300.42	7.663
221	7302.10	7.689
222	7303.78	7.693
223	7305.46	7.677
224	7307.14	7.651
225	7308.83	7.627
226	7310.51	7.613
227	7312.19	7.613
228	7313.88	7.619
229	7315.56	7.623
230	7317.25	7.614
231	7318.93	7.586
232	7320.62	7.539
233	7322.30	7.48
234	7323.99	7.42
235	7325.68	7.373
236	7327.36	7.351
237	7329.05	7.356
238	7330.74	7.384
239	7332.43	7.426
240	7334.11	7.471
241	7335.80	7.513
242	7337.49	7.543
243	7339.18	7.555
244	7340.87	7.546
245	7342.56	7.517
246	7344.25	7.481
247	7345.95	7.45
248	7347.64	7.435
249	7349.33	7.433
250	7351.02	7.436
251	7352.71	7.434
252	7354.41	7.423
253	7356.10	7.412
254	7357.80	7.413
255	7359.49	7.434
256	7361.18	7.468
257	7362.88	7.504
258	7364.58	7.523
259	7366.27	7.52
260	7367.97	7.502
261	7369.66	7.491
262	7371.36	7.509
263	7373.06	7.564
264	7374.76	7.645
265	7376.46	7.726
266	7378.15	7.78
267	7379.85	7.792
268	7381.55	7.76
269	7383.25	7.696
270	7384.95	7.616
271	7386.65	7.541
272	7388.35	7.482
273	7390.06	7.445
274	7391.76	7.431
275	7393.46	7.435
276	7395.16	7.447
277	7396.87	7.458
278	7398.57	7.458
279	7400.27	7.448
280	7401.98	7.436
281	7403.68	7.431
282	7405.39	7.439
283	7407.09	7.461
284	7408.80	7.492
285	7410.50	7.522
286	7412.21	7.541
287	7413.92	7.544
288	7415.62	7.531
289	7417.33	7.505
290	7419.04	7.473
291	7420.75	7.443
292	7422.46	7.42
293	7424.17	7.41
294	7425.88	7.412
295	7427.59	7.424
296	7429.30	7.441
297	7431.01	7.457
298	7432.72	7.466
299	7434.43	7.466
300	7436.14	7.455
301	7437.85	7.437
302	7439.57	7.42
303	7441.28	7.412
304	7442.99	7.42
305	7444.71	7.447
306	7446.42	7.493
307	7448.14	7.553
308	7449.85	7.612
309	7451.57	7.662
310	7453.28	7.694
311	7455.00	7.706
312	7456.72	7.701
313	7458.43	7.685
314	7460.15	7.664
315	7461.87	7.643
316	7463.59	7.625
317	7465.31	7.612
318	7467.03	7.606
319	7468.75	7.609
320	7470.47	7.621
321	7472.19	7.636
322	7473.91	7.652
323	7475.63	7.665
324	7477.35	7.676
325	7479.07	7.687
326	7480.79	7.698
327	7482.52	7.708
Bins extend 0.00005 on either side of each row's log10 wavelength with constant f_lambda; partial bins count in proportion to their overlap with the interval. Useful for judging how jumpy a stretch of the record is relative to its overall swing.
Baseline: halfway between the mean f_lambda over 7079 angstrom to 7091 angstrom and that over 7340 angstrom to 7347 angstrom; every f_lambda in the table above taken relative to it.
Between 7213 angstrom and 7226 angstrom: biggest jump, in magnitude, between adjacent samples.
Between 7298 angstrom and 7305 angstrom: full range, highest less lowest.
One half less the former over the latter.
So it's -0.5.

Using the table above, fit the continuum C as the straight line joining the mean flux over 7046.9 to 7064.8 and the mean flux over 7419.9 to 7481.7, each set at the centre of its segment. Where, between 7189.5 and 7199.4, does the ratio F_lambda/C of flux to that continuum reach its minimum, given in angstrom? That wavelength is 7198.59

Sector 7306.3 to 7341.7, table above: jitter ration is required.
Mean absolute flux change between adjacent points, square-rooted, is 0.163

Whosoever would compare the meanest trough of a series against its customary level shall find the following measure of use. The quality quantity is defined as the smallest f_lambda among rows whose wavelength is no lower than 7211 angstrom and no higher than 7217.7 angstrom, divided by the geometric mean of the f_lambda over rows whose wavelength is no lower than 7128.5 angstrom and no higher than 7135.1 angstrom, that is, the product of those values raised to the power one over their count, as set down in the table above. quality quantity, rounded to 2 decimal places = 0.98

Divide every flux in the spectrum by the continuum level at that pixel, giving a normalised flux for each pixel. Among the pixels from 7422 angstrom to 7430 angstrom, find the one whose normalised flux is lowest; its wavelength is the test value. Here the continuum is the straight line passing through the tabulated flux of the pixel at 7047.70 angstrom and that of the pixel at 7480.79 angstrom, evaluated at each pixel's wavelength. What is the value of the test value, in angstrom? 7424.17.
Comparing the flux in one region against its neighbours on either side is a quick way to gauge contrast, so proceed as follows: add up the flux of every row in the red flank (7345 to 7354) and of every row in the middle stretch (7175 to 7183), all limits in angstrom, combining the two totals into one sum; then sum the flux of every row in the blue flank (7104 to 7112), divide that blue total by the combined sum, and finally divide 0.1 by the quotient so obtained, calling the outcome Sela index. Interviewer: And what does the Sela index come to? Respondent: 0.204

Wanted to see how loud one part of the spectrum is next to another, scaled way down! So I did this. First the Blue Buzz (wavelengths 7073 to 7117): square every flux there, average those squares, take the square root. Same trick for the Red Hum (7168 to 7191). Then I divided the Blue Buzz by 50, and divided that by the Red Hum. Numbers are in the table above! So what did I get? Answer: 0.0201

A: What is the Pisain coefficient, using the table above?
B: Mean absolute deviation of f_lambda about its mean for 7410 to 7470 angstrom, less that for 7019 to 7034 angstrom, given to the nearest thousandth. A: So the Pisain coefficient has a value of -0.001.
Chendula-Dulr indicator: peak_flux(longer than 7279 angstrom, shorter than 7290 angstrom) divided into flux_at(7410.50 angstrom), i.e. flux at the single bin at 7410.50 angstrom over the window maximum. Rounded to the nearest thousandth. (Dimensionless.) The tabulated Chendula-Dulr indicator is 0.969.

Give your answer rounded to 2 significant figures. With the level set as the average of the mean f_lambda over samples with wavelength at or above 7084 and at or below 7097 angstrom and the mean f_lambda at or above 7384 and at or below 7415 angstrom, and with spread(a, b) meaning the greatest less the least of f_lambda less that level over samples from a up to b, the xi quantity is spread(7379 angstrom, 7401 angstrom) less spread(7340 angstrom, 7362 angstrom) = 0.23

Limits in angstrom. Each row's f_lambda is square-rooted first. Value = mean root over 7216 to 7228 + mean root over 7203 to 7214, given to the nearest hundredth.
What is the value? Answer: 5.39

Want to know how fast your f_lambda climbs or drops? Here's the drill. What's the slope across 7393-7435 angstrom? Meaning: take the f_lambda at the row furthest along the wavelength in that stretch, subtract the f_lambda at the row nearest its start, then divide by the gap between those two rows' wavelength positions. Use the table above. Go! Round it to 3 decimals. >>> 0.001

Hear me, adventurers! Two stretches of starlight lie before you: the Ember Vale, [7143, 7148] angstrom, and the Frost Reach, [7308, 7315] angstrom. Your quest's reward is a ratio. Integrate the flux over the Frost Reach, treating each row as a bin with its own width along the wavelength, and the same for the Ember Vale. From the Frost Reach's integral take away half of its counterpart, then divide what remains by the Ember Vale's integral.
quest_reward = 1.0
